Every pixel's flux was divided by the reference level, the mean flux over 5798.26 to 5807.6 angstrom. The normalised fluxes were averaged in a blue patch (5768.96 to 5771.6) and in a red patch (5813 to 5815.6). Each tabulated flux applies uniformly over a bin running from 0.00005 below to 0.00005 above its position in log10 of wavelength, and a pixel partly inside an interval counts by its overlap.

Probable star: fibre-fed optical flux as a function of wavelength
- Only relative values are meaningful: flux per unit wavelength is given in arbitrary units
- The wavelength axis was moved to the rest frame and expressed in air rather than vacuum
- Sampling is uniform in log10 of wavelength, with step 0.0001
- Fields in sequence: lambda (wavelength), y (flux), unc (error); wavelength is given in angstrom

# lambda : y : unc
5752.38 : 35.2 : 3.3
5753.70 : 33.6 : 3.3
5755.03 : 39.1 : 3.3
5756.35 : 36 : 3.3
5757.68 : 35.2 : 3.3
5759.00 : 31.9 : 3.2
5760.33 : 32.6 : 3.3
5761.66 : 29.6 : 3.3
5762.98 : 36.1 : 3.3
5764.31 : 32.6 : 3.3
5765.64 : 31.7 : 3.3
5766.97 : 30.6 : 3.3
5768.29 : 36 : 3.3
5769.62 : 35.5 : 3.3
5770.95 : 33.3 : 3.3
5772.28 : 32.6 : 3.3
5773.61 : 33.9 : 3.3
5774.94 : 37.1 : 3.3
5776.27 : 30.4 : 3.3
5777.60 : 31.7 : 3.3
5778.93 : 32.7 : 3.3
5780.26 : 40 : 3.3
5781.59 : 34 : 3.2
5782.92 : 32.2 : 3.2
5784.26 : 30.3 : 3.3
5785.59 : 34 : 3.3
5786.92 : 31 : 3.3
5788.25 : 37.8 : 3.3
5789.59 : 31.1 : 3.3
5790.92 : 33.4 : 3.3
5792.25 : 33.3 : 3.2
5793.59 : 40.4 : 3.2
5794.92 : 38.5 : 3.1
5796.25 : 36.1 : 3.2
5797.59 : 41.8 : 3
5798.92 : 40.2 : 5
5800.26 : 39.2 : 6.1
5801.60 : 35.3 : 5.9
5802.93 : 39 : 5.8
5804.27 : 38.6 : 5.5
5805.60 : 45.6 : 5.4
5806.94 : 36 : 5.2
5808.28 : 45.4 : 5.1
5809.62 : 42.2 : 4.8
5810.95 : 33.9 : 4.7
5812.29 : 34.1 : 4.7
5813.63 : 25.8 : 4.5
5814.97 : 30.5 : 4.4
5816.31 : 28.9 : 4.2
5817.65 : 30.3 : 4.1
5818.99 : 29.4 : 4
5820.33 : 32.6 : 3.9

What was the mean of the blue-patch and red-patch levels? 0.799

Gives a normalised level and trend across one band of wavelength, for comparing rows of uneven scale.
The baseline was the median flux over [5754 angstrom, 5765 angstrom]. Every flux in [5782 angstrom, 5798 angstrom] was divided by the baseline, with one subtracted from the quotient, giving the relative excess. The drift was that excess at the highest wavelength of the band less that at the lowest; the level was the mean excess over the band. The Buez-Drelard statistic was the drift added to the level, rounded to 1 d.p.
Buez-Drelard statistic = 0.3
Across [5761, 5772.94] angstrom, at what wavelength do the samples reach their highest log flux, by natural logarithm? 5762.98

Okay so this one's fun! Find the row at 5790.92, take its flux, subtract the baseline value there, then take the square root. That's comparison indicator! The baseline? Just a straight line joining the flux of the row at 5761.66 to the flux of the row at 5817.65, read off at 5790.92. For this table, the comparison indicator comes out 1.9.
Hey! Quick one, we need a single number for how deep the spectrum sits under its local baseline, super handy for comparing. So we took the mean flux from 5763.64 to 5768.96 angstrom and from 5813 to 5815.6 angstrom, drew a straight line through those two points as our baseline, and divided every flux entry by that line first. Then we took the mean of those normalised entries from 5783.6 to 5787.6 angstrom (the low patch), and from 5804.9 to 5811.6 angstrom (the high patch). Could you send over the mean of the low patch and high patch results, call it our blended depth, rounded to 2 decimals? 1.22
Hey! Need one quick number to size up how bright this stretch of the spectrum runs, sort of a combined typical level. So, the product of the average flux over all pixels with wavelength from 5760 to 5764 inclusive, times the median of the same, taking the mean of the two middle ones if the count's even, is 1068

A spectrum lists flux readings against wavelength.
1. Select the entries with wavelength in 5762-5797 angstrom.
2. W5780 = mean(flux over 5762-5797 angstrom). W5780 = 34.1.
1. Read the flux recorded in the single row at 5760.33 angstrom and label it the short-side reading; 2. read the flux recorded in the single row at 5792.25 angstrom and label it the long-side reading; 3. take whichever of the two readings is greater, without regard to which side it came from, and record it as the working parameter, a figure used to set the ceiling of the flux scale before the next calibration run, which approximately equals 33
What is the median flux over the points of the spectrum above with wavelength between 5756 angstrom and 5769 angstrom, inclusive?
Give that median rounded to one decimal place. 32.6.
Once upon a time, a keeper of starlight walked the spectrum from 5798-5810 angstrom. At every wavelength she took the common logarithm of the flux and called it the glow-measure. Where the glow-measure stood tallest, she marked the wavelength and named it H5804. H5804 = 5805.60 angstrom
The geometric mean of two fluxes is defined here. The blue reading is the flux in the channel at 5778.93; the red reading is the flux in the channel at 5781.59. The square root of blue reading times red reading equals 33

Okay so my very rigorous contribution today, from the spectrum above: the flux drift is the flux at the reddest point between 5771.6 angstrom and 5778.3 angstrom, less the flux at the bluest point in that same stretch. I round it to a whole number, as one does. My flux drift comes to -1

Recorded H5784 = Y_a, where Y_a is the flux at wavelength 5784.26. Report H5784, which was 30.3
